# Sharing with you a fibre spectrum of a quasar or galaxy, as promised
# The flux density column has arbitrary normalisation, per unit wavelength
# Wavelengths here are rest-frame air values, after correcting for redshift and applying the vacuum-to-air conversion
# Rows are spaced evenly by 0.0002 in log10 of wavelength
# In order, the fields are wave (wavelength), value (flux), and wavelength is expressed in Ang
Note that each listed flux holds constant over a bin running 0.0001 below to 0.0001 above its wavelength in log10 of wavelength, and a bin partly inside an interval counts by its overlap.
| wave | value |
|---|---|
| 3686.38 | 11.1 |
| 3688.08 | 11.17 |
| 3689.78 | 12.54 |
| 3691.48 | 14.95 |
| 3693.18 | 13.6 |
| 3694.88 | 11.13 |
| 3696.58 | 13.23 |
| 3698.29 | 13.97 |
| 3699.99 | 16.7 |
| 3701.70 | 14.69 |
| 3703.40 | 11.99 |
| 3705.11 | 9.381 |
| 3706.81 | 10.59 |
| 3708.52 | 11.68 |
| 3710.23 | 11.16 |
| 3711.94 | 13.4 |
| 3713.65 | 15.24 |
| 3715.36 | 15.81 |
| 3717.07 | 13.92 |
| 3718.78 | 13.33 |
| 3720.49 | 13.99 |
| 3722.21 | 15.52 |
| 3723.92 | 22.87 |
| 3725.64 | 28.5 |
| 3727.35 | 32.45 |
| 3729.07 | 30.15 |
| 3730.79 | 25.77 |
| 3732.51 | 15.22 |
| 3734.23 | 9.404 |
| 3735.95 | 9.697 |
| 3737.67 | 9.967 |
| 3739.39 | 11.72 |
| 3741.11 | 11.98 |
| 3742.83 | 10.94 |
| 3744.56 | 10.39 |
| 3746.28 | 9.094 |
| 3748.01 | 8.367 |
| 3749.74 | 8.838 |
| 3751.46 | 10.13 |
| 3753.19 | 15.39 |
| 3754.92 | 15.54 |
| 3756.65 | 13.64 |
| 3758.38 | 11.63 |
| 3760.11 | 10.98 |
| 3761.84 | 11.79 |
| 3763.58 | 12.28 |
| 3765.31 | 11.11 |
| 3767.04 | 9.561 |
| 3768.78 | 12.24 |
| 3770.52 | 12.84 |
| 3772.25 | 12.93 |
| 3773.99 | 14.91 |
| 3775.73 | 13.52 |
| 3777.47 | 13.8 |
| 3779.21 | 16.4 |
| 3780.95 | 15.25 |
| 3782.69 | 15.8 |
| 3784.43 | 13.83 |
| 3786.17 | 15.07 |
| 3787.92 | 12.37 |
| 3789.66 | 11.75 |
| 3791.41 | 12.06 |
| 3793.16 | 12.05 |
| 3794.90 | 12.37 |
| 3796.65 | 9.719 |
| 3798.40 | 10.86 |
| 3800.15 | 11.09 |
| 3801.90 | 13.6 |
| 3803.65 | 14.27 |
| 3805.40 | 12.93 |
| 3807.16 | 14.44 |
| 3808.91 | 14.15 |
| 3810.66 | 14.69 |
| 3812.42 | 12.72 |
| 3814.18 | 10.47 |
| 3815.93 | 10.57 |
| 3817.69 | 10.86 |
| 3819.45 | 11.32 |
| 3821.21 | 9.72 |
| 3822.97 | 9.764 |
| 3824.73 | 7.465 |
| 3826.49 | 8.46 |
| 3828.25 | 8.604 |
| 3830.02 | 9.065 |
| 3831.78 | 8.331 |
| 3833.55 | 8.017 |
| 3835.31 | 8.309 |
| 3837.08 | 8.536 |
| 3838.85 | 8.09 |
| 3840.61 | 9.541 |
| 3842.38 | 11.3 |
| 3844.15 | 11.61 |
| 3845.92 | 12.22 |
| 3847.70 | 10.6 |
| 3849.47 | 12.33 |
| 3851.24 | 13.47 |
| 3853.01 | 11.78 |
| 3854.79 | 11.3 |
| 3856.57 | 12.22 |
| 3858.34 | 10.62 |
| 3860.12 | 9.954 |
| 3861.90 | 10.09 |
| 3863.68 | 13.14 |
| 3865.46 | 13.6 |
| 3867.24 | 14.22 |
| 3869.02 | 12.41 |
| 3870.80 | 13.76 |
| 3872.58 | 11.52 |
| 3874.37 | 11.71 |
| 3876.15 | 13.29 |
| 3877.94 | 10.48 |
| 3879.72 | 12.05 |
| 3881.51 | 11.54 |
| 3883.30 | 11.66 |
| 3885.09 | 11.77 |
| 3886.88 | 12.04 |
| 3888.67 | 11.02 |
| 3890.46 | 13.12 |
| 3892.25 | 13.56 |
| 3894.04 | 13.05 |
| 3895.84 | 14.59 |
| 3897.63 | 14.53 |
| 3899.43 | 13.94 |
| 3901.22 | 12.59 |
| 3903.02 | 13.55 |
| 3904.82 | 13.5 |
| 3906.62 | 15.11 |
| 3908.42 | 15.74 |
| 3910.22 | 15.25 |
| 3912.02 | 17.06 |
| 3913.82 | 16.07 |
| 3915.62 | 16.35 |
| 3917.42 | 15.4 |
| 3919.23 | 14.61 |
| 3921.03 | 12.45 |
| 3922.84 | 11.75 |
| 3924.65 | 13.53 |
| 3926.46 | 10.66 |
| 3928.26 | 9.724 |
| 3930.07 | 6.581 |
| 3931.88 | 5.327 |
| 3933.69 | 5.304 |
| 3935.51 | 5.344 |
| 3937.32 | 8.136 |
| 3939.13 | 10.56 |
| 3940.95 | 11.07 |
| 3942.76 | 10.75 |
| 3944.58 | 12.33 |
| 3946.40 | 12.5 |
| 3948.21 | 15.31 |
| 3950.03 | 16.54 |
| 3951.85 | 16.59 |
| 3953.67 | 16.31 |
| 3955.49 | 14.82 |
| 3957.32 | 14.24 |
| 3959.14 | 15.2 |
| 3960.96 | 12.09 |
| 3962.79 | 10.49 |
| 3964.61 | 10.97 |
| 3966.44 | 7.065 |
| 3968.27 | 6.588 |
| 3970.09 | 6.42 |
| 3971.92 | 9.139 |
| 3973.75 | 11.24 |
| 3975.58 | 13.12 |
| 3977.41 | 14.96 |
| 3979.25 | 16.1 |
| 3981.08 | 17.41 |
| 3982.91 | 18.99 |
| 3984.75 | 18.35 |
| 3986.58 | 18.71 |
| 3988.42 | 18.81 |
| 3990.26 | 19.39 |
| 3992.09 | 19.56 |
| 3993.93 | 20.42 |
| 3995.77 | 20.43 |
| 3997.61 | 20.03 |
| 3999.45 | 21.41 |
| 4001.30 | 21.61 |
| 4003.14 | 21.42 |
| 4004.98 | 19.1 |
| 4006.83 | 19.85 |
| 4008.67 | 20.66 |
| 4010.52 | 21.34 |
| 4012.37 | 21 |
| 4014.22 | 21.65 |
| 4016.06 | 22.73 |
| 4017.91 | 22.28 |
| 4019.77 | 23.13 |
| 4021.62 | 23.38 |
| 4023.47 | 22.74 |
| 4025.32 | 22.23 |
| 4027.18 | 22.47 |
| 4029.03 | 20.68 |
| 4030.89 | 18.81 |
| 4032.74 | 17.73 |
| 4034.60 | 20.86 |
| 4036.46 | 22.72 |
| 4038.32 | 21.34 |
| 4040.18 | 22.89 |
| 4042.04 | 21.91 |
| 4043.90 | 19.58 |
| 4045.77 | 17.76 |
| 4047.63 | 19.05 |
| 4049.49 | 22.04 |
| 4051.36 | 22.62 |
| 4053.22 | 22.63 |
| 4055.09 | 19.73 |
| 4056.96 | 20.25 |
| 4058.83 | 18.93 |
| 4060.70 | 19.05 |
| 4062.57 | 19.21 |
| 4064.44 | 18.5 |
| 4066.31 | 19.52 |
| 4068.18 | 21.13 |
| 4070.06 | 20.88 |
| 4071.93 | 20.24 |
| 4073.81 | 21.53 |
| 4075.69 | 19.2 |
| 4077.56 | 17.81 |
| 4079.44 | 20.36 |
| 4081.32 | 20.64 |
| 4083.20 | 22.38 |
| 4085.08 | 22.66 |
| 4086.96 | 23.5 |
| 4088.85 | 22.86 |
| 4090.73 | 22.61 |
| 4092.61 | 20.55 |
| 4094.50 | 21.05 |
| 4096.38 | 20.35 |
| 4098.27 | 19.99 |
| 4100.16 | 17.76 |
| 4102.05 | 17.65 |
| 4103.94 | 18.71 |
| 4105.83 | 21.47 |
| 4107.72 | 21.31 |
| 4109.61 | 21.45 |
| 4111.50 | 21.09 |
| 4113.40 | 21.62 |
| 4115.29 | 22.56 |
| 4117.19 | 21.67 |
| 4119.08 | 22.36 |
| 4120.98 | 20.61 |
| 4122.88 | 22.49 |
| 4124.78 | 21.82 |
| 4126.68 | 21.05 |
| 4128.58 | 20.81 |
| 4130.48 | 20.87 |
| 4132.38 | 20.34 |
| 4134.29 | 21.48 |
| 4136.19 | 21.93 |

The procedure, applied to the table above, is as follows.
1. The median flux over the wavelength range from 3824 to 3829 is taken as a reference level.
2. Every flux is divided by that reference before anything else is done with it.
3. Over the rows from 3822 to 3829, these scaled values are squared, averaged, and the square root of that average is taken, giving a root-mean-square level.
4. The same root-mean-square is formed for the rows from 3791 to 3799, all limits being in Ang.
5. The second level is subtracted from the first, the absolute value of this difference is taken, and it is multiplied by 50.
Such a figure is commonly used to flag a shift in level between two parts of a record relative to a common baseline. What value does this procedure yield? 17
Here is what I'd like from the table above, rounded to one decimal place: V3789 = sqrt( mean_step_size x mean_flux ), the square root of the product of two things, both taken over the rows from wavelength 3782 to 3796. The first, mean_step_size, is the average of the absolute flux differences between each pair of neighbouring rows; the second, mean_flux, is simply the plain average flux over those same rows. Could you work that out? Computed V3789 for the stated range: 3.7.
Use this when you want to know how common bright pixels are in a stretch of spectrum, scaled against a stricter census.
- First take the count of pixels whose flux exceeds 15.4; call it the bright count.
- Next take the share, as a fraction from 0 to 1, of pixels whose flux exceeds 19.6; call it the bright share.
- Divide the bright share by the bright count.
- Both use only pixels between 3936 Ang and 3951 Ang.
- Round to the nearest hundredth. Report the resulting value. 0.00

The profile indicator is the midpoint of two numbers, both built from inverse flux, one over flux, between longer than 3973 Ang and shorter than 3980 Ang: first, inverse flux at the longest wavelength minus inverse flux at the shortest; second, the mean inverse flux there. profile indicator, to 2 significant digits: 0.023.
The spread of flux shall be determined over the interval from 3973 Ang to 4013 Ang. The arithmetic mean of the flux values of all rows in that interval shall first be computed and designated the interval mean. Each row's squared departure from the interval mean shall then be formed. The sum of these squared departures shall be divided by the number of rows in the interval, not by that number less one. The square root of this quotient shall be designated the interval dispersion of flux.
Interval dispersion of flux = 2.7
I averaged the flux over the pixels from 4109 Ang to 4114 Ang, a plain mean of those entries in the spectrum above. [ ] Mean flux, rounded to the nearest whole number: 21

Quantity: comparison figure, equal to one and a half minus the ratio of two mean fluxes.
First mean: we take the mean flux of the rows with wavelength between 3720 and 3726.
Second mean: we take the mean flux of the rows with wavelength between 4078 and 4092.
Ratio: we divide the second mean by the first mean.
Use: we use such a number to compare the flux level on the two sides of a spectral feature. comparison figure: 0.40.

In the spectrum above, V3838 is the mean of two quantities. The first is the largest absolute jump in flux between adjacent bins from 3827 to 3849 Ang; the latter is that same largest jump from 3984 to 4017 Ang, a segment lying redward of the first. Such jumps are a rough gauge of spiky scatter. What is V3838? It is 2.0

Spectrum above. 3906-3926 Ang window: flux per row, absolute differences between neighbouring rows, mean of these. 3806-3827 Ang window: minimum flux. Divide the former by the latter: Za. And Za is 0.14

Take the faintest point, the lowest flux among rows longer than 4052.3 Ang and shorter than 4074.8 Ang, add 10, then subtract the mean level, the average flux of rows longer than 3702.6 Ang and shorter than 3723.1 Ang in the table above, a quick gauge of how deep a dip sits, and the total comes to 15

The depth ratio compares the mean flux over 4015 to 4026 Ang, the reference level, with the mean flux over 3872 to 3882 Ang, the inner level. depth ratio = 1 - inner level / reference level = 0.48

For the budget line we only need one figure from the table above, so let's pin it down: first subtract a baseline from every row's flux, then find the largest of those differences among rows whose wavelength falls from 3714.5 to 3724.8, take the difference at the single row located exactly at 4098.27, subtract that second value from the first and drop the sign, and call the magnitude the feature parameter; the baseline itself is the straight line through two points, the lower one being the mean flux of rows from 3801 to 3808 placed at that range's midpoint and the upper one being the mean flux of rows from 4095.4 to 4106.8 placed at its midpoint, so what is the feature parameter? 10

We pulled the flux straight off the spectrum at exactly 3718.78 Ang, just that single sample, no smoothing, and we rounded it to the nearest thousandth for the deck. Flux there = 13.330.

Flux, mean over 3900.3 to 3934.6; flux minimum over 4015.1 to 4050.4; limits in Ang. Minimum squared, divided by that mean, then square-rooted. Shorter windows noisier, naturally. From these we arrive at 5.0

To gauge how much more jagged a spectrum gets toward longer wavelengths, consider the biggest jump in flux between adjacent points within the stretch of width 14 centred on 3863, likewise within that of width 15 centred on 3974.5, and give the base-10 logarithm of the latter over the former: 0.0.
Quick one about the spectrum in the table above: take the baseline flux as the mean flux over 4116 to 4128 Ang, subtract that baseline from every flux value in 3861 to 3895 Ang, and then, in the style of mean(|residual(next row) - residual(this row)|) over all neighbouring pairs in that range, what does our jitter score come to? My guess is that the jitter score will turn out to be 1.2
